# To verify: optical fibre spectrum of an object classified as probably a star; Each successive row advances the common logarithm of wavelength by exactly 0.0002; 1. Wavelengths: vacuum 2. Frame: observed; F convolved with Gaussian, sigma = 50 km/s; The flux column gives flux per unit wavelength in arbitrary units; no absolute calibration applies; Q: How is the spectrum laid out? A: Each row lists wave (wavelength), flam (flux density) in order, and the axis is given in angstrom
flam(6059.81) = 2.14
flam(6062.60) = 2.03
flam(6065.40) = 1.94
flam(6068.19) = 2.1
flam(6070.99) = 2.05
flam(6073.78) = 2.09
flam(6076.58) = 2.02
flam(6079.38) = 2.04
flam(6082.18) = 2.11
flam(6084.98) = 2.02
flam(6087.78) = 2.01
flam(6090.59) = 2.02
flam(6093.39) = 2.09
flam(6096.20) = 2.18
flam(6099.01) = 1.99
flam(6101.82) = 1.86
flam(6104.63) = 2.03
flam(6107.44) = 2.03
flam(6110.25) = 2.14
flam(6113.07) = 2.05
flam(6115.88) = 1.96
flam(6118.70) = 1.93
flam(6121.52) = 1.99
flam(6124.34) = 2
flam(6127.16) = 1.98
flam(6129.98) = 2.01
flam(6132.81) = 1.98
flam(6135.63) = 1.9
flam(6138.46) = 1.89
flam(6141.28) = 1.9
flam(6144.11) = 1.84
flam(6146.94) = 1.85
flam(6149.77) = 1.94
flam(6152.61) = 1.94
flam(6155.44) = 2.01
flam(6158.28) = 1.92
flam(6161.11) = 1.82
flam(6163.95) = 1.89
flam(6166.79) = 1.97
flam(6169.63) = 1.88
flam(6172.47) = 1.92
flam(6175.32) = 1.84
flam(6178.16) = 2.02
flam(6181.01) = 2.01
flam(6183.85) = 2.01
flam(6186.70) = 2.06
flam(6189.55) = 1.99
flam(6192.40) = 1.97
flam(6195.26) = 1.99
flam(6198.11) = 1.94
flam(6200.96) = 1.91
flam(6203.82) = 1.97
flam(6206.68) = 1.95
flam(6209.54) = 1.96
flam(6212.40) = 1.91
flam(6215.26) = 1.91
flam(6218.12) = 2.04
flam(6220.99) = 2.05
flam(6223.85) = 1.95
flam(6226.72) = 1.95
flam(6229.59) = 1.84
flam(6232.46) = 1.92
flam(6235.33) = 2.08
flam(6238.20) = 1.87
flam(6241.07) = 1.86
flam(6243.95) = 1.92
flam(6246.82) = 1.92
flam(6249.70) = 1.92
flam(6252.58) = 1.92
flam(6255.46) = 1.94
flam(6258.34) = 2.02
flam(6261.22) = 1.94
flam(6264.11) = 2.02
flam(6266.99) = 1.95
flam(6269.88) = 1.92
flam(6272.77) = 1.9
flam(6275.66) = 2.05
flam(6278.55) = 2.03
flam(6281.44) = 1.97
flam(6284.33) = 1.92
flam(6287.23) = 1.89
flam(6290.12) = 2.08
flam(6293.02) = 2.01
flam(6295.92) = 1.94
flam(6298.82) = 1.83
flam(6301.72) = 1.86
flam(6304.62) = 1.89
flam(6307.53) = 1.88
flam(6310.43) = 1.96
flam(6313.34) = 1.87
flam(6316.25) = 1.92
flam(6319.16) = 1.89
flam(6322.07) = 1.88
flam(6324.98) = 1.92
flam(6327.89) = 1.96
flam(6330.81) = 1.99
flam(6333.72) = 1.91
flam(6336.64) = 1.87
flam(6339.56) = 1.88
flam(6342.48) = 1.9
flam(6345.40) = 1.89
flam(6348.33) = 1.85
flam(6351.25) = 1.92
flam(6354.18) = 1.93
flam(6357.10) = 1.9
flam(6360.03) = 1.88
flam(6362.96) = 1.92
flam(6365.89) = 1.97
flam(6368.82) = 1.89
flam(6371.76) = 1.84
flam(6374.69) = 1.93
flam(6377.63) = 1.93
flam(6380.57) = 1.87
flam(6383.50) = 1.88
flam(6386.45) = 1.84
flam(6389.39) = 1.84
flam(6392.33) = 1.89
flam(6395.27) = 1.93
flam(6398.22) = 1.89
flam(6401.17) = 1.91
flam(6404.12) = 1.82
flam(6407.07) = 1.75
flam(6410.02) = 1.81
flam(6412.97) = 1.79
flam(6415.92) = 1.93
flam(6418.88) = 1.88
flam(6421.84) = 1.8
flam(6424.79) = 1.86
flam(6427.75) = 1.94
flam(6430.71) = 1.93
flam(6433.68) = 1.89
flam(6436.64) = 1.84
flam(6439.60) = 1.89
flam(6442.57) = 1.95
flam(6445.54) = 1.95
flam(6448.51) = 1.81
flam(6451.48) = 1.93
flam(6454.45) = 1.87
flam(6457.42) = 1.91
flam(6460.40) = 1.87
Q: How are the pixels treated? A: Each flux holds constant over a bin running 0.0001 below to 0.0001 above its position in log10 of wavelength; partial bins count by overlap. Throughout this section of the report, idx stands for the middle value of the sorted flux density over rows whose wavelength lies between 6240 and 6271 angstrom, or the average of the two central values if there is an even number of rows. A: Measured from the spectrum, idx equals 1.92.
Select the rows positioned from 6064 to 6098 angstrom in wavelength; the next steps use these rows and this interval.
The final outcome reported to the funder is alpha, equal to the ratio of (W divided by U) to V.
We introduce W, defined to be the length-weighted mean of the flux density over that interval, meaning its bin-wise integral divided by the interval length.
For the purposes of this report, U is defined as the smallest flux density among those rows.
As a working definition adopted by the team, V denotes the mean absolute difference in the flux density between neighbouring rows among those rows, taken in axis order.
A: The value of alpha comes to 17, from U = 1.94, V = 0.062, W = 2.05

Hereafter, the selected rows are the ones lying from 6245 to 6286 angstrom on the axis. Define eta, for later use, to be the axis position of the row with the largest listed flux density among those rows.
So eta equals 6275.66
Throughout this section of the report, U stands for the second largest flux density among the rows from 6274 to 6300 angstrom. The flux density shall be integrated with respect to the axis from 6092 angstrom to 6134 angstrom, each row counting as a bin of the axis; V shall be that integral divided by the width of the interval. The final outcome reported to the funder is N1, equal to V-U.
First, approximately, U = 2.05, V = 2.01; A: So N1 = -0.04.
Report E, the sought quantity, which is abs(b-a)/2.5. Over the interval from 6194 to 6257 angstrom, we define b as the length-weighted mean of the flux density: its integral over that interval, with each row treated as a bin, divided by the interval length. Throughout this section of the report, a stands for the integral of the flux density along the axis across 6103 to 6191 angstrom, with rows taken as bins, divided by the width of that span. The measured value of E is 0.01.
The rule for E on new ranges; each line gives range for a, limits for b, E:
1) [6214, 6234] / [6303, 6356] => 0.02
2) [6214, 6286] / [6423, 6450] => 0.02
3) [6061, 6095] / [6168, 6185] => 0.04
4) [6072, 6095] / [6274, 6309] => 0.04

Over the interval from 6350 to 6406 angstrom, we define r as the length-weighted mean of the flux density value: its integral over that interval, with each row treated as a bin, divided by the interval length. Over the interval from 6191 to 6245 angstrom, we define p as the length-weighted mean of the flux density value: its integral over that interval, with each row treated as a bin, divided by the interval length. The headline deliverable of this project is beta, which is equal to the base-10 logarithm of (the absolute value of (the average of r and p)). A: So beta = 0.283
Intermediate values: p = 1.95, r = 1.89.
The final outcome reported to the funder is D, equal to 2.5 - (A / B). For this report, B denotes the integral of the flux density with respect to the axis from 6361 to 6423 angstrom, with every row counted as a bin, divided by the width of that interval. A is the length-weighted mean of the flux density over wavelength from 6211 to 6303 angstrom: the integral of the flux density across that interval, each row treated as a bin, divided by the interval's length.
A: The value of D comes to 1.46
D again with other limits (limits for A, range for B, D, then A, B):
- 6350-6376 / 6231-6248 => 1.51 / 1.91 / 1.93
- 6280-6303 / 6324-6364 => 1.48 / 1.94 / 1.91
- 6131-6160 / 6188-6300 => 1.52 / 1.92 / 1.95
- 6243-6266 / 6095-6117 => 1.54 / 1.95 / 2.03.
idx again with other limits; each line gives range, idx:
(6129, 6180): 1.91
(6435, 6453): 1.91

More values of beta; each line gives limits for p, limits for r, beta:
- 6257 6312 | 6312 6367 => 0.285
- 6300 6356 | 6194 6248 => 0.284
